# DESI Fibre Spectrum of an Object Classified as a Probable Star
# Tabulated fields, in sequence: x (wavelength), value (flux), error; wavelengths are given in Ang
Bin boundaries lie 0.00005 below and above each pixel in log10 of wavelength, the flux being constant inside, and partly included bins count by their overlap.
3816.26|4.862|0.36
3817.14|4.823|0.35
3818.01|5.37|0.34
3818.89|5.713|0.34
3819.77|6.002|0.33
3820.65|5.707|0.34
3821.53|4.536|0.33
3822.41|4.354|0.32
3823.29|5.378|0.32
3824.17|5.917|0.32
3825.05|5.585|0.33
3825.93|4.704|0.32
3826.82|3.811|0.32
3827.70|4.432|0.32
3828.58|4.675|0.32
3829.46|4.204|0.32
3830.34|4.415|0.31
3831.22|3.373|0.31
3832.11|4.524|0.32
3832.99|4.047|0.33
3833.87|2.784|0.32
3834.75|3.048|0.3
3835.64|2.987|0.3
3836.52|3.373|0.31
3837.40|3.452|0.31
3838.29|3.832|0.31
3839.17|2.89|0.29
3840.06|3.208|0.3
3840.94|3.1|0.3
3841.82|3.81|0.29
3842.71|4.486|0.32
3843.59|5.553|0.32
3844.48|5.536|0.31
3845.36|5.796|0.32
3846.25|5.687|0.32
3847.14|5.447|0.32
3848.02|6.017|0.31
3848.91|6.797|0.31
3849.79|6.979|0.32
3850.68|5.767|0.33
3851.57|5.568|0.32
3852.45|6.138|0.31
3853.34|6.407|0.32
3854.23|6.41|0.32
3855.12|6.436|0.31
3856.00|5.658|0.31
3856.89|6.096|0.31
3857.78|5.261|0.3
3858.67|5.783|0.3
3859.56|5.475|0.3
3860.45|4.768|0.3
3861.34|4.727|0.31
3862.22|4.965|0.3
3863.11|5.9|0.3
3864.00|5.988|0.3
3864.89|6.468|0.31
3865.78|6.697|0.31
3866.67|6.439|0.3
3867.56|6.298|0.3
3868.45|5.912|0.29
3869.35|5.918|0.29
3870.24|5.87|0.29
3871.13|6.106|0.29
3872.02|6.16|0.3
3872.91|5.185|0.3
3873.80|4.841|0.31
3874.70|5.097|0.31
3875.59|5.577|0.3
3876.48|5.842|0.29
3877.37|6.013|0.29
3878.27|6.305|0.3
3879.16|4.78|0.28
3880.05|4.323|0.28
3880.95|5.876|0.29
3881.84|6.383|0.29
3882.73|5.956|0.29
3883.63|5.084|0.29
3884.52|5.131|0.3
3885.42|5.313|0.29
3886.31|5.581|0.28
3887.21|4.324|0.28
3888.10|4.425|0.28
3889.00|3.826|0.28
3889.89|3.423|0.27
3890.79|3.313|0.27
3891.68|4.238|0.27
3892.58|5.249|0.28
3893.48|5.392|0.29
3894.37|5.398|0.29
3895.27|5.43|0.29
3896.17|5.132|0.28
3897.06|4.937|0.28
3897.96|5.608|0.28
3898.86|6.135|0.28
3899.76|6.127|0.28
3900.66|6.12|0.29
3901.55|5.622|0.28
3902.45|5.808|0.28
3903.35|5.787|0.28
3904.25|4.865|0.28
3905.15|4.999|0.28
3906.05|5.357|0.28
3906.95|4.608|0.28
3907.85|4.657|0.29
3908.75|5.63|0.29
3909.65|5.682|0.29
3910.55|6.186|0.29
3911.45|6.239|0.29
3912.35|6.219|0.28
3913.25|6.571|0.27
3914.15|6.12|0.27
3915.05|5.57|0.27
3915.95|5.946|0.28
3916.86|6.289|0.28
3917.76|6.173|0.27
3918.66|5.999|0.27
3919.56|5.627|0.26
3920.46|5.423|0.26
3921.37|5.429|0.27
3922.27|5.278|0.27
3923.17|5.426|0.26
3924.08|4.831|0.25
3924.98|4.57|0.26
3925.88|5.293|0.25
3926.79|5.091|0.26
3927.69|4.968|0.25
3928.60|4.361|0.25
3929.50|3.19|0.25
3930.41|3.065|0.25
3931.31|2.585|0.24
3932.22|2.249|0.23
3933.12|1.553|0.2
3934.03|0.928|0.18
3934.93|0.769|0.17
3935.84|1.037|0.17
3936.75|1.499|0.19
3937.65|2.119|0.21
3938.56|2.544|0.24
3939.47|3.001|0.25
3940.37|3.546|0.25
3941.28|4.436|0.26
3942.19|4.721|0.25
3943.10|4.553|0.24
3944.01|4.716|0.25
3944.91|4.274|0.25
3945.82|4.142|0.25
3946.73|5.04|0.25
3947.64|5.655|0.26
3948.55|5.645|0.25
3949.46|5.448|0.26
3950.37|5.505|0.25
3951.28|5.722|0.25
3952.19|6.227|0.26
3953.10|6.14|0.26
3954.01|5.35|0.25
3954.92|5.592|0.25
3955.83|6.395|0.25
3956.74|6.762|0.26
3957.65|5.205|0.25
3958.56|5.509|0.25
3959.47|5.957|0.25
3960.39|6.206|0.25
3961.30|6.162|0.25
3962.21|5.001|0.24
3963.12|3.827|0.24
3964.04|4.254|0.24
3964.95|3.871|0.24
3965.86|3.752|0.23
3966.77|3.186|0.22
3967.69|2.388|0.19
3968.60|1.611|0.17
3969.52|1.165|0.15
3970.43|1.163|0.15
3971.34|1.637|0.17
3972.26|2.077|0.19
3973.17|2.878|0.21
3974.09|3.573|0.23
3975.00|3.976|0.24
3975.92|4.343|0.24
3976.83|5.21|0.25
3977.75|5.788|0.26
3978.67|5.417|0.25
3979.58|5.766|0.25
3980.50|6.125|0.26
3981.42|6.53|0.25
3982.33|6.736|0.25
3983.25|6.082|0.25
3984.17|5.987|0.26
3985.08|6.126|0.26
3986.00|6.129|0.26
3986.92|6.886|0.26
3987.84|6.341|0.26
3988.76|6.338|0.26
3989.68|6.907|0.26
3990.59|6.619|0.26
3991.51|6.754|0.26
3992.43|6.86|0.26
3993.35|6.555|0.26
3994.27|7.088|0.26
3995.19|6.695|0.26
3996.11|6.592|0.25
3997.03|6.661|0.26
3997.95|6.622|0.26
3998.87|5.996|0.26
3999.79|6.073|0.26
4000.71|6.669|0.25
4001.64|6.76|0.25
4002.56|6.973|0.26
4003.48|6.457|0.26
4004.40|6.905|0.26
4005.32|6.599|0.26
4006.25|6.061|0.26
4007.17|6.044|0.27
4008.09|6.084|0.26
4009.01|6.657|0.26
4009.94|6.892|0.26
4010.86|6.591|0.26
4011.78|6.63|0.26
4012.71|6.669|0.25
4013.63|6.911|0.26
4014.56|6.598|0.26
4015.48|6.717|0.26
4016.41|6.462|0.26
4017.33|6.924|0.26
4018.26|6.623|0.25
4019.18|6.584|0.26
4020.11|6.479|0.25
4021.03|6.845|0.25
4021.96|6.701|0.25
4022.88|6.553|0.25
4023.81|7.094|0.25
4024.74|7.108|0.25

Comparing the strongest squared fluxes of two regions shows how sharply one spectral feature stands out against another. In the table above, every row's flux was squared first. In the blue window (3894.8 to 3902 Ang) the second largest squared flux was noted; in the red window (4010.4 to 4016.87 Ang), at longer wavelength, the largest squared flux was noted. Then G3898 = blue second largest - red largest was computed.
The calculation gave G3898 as -10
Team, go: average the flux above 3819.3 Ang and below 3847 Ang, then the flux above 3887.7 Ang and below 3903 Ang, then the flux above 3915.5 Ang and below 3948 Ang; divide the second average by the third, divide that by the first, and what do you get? 0.286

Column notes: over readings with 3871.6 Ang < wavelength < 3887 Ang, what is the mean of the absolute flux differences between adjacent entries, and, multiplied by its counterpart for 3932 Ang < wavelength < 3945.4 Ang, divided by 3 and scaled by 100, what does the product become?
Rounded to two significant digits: 8.0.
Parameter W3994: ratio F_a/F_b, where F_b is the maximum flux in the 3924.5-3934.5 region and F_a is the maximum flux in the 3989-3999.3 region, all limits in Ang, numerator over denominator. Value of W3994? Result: 1.34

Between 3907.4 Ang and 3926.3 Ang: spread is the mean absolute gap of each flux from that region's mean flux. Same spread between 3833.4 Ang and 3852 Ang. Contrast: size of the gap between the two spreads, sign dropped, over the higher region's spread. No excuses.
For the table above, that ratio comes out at 1.9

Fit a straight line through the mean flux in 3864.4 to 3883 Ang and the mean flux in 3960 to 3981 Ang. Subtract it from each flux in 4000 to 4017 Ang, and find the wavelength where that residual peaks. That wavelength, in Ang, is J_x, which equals 4013.63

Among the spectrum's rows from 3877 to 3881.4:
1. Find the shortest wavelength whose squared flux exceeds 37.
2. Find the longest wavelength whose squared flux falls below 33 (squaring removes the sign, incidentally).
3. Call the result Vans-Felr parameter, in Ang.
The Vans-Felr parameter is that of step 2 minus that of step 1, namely 1.8 Ang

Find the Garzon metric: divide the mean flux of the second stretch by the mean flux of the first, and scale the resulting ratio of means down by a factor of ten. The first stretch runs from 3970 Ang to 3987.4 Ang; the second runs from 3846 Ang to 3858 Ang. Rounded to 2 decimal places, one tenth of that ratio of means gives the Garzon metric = 0.12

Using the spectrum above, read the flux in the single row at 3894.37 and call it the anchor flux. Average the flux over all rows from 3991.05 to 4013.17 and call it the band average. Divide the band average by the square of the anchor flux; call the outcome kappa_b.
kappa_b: 0.23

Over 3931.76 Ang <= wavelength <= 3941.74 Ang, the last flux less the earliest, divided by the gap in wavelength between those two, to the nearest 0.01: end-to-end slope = 0.24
